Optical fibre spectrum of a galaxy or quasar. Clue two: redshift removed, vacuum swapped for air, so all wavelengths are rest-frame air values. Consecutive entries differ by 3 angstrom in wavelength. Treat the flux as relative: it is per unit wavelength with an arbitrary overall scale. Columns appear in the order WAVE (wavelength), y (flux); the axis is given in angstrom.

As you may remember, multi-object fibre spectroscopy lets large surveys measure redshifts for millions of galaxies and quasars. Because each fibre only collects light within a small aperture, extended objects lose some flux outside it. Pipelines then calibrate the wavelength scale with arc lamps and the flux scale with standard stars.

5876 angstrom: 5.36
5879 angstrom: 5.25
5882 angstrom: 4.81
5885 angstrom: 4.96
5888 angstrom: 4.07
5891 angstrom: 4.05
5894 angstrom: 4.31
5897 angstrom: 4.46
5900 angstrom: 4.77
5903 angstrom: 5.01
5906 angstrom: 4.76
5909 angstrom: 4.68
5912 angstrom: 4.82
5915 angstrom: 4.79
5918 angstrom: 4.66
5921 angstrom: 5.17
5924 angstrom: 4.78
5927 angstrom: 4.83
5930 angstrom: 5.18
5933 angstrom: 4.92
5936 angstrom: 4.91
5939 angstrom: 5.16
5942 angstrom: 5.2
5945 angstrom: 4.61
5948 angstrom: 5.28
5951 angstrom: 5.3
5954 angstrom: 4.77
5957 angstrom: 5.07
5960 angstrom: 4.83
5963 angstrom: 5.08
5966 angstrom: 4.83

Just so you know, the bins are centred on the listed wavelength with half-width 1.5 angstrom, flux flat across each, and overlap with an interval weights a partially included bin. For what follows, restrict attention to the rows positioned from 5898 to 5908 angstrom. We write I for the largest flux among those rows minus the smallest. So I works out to 0.25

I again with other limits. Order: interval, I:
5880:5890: 0.89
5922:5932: 0.40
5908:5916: 0.14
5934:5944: 0.29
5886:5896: 0.26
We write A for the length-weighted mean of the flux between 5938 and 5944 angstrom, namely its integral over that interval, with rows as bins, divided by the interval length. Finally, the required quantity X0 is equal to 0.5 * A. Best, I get 2.57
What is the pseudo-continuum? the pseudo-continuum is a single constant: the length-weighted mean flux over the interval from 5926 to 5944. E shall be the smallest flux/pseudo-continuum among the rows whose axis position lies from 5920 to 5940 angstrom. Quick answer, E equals 0.95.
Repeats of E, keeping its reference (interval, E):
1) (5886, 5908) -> 0.81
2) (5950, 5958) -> 0.95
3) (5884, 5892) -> 0.81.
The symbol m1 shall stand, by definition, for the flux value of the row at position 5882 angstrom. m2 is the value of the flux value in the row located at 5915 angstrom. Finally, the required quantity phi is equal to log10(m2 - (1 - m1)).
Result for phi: 0.934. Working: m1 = 4.81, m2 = 4.79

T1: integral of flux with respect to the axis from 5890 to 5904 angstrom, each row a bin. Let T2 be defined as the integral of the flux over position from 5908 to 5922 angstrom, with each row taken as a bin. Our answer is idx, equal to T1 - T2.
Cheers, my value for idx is -4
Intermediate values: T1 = 63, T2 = 67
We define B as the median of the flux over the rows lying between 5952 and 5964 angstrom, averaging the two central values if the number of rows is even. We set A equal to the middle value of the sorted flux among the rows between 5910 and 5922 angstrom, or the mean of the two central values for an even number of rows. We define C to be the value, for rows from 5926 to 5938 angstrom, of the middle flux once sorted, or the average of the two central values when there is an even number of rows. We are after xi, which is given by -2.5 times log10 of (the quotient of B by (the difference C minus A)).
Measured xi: -4.13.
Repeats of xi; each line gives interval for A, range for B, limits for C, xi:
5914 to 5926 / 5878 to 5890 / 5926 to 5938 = -3.94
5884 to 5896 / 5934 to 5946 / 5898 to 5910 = -2.36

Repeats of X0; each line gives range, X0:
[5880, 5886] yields 2.45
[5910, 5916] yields 2.40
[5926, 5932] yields 2.51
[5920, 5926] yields 2.47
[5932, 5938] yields 2.47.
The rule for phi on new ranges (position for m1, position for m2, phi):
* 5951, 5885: 0.967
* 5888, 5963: 0.911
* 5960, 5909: 0.930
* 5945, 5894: 0.899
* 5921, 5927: 0.954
